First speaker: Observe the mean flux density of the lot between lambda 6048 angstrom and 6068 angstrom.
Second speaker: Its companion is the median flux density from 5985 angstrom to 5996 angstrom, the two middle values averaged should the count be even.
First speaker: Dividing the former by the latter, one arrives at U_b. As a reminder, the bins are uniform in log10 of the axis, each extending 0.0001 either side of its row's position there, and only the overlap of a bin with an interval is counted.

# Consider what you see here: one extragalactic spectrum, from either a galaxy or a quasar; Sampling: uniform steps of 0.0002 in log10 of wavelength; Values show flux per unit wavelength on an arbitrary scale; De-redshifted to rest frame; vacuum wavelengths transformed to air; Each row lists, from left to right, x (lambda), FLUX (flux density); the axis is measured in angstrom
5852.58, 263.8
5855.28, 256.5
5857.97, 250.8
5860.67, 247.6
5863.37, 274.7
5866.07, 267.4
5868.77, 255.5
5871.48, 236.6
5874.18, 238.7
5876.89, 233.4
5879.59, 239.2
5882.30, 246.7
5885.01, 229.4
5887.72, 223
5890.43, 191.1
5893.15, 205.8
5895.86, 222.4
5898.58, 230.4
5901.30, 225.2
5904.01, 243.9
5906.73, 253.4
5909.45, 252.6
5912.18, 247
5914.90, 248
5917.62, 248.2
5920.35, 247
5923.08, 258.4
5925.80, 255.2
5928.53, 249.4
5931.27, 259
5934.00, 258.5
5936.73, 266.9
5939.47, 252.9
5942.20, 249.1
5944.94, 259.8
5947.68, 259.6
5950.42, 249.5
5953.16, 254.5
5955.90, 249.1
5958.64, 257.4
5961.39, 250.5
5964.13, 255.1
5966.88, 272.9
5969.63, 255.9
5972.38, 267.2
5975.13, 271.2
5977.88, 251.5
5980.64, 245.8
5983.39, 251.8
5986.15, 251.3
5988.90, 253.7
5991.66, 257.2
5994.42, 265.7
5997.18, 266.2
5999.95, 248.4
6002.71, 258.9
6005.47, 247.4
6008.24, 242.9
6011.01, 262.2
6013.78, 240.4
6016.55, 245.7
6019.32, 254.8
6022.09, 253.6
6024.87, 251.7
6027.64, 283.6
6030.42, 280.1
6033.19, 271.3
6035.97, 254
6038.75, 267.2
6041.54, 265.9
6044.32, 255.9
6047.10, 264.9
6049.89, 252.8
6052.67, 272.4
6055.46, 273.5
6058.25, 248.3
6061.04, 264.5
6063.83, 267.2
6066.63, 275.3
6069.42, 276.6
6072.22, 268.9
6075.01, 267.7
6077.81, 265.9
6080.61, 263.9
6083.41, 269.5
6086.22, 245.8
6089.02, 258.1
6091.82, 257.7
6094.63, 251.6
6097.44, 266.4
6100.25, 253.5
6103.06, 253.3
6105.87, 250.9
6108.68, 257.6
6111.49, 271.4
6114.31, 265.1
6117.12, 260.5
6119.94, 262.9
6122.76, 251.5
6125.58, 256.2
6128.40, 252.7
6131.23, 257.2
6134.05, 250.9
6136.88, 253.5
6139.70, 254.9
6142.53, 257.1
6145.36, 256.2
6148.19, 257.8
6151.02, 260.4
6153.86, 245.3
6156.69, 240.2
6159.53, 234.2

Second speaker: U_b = 1.04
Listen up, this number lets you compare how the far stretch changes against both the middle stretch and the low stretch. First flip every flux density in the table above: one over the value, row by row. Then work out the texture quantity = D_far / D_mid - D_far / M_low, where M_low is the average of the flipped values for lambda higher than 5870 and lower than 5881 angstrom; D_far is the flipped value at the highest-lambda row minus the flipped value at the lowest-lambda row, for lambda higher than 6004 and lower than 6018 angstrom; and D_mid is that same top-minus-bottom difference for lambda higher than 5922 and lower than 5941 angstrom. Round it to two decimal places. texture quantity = 0.33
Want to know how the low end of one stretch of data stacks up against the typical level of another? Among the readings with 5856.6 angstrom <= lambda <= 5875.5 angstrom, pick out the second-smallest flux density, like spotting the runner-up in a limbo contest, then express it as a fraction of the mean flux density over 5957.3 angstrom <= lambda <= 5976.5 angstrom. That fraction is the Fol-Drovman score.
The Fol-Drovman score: 0.913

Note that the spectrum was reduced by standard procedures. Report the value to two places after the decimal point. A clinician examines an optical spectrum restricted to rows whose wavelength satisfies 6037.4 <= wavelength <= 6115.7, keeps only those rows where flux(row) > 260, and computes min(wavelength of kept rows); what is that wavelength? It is 6038.75 angstrom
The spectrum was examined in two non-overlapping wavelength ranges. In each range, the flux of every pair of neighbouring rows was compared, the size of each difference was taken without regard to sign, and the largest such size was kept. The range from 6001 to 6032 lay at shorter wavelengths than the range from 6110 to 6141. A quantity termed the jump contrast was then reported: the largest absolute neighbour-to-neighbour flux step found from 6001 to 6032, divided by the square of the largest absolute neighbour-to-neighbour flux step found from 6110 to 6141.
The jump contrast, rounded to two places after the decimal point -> 0.25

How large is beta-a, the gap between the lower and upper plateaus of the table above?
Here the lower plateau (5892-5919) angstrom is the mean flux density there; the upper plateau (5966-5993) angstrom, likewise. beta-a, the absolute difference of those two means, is 20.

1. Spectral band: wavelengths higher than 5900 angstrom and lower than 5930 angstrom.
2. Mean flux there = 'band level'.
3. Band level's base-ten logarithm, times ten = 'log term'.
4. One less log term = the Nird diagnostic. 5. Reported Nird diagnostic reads -22.9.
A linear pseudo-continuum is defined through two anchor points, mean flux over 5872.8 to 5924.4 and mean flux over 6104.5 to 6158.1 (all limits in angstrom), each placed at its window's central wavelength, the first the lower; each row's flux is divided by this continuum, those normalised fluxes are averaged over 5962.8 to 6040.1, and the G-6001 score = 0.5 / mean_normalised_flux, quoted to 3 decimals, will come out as 0.474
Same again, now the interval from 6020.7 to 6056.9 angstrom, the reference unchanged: 0.468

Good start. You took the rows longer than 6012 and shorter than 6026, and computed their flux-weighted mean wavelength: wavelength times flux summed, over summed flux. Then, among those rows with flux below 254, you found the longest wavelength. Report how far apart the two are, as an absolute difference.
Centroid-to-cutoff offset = 5.5 angstrom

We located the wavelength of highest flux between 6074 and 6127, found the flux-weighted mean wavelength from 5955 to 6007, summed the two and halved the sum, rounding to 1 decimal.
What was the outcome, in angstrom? 6046.1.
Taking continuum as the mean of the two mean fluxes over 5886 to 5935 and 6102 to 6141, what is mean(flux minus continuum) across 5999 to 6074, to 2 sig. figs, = 13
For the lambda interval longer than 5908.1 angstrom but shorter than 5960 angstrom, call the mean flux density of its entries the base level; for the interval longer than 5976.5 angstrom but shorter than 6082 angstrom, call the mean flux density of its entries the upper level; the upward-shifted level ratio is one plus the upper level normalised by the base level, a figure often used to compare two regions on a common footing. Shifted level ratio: 2.03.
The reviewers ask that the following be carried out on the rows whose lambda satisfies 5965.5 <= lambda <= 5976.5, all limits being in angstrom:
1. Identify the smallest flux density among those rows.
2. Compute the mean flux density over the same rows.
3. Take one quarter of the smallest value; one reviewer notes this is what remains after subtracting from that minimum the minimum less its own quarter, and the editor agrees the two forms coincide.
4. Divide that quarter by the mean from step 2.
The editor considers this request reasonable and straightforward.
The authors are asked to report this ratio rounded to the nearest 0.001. 0.240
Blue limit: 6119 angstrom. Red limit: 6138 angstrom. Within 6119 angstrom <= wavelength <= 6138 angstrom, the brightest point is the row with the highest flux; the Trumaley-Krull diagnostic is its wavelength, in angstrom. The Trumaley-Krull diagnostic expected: 6119.94 angstrom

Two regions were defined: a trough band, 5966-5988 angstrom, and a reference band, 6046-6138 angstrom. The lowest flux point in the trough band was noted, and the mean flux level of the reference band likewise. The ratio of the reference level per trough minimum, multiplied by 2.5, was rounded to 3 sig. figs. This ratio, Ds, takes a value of 2.65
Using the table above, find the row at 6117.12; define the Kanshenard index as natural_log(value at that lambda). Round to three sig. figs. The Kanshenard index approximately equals 5.56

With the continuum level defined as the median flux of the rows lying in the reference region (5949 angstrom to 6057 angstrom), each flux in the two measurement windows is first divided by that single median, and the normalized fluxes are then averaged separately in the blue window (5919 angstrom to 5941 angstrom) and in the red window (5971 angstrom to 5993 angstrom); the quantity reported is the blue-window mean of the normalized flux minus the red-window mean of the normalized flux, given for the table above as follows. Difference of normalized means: 0.00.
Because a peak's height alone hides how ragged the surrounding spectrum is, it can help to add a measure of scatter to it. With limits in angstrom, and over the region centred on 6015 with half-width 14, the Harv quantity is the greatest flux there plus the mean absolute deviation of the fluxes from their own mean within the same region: 292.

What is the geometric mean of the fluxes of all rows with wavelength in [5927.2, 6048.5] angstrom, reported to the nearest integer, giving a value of 257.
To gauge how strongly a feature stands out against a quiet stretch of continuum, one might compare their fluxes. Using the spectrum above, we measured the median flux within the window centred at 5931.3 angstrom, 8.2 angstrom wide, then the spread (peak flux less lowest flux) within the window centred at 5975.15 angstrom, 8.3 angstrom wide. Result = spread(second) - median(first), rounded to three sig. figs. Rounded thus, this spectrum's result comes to -239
